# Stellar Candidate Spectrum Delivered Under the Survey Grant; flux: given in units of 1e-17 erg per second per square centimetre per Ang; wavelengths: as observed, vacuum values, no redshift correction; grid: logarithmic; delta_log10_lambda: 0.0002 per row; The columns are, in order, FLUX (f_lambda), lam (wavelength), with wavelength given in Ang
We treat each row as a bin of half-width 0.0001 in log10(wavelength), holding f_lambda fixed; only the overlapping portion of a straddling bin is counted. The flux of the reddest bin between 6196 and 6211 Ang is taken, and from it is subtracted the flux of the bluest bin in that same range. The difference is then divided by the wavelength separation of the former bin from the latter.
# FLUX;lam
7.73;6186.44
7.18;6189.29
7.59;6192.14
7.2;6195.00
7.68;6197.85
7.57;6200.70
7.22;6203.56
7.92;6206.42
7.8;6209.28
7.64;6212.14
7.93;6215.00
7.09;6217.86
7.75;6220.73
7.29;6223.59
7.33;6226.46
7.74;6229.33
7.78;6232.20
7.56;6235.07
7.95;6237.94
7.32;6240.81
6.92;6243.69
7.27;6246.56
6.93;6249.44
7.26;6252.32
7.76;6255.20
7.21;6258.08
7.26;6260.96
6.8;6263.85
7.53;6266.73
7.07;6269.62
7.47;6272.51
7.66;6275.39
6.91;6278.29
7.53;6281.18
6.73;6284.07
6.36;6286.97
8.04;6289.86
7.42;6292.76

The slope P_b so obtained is 0.010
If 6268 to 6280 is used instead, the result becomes -0.018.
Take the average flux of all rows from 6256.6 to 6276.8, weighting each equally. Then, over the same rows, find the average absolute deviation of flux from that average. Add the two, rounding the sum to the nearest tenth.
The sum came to 7.5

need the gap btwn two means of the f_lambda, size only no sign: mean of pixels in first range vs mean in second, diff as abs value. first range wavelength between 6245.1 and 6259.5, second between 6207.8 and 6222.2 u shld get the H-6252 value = 0.356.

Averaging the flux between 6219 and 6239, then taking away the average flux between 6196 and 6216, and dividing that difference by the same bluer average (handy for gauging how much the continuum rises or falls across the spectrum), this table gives -0.007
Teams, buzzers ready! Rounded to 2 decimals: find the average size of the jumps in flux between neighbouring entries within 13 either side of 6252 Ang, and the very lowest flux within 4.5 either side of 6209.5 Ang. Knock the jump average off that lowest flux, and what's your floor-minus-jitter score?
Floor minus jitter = 7.27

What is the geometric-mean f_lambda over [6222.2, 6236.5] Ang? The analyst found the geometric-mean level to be 7.54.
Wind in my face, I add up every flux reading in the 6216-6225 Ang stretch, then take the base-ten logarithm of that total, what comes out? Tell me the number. 1.34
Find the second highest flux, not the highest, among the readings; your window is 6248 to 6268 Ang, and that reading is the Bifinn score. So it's 7.53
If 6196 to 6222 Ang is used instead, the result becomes 7.92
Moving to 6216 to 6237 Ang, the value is 7.75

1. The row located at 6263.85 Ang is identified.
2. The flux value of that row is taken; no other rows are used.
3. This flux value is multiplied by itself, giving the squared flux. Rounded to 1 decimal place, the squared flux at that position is 46.2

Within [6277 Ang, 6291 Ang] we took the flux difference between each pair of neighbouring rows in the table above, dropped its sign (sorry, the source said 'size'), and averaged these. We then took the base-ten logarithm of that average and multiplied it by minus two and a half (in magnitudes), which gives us 0.15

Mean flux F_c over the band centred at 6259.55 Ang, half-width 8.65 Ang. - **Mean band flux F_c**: 7.30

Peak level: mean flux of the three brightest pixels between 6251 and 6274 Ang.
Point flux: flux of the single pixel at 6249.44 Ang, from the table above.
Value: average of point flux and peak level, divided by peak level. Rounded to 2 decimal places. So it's 0.96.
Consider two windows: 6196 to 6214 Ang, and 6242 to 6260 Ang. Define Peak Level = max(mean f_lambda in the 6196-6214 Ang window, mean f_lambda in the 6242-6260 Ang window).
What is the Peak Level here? 7.64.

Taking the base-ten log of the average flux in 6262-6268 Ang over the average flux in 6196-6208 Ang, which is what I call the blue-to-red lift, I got -0.025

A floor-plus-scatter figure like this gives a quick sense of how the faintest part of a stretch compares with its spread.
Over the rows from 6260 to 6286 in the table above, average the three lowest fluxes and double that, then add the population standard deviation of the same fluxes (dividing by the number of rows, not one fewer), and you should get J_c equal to 14.0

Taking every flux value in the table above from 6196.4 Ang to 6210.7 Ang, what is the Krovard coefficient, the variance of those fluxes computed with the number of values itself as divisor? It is 0.057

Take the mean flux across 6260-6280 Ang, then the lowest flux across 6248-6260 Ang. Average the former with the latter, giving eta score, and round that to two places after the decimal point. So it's 7.09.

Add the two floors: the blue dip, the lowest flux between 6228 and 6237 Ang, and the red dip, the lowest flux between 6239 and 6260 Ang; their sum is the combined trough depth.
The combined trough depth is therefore 14.5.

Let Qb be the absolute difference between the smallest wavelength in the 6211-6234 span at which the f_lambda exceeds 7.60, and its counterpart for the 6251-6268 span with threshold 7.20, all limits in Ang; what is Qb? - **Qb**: 40.2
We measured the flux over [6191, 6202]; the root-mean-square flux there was 7.51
